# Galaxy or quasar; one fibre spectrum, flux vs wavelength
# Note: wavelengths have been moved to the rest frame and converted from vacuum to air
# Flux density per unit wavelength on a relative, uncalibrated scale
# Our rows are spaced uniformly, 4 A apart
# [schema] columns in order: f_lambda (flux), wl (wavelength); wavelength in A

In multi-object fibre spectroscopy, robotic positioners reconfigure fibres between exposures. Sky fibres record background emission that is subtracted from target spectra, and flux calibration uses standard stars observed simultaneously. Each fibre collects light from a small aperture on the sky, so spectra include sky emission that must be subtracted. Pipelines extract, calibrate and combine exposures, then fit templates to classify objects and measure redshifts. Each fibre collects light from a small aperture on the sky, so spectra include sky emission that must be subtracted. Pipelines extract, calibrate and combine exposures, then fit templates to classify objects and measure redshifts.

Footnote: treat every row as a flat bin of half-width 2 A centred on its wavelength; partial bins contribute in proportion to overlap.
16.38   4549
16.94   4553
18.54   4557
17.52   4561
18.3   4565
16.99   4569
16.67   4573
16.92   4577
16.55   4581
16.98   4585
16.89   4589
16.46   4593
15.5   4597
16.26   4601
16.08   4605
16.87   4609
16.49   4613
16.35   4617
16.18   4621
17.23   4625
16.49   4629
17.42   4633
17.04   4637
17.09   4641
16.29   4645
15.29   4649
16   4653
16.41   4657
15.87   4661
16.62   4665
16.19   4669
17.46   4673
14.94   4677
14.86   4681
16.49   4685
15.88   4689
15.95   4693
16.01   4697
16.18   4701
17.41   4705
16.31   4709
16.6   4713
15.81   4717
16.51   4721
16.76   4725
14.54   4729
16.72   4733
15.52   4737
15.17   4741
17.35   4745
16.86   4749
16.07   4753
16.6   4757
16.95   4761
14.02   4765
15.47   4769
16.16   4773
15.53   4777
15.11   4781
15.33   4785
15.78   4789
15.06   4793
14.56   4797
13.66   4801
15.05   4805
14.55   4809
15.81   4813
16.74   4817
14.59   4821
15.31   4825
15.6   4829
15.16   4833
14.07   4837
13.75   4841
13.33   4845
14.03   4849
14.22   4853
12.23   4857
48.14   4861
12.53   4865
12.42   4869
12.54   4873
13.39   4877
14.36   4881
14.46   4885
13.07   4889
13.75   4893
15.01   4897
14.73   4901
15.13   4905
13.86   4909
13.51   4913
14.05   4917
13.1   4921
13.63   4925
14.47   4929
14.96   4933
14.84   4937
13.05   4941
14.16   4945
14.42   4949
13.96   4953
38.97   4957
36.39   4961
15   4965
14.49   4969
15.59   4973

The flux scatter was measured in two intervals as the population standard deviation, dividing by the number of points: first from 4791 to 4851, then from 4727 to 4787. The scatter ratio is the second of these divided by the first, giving 1.0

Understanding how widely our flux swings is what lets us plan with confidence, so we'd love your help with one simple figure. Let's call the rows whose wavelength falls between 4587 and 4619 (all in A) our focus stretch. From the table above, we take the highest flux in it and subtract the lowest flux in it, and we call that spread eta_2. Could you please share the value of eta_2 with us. 1.39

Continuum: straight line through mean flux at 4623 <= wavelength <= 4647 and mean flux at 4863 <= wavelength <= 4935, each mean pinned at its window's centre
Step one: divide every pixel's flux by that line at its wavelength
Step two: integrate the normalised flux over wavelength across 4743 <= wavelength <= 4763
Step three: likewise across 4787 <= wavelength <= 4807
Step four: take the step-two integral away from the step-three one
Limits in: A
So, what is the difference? -1.8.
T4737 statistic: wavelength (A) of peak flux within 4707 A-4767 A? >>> 4745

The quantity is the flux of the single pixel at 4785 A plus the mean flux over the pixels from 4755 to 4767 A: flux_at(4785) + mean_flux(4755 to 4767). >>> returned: 31.2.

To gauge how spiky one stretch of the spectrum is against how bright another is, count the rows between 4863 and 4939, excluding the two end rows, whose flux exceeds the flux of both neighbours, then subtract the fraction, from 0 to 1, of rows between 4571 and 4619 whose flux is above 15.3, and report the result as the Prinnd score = 4.0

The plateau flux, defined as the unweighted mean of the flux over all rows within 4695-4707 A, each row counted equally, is 16.5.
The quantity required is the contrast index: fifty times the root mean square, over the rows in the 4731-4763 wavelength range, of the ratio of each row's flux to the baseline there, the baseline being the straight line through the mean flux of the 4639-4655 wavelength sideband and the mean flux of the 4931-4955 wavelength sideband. 52.9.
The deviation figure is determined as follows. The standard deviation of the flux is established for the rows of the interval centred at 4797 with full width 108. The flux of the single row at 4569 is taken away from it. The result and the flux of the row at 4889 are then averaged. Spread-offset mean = -1.4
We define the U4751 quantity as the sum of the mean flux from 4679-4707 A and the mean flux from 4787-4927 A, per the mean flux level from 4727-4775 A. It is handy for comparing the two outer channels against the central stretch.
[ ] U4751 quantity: 1.96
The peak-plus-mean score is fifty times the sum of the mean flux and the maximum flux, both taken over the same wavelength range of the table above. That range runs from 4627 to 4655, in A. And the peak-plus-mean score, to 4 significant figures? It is 1697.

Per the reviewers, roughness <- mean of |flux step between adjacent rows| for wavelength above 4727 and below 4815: 1.0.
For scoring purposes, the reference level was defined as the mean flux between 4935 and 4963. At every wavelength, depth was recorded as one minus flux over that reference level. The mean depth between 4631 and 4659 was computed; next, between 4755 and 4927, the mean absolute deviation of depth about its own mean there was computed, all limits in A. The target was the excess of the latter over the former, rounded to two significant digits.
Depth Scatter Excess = -0.12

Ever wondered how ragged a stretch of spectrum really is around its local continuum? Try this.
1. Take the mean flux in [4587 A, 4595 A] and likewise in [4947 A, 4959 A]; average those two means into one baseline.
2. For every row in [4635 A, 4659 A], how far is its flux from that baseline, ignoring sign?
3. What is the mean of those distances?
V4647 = 3.2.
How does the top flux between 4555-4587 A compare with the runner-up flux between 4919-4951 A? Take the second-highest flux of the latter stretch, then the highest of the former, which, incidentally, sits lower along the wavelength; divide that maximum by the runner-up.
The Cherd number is 1.25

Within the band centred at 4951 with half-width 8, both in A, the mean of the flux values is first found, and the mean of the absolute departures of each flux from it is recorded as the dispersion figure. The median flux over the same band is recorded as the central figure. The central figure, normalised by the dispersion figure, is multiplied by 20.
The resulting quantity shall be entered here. 31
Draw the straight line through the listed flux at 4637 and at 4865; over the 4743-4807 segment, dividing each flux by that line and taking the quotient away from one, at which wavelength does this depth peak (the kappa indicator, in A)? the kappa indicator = 4765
